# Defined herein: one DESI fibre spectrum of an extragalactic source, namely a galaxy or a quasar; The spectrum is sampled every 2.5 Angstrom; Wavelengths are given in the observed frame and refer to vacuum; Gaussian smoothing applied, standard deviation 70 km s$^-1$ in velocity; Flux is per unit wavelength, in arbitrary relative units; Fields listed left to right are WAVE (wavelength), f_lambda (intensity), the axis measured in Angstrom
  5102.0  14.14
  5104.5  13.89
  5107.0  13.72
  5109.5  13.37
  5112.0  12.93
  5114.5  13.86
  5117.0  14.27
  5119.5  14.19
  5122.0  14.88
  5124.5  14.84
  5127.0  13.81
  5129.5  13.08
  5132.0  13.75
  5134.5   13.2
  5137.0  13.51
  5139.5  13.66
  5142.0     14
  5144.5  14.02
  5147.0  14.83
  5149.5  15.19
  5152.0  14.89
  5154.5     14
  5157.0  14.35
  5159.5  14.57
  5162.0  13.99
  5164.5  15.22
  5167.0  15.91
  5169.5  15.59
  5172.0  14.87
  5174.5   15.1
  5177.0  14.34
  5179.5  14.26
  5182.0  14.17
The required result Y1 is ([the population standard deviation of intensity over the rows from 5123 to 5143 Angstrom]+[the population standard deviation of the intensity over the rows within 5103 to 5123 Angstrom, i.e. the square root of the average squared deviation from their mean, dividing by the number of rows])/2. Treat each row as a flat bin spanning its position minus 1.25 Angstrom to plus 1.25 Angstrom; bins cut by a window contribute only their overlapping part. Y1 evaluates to 0.530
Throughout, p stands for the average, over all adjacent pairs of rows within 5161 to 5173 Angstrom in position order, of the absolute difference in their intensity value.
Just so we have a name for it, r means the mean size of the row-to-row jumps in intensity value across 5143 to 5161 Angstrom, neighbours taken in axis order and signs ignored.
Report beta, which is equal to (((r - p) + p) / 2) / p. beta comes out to 0.33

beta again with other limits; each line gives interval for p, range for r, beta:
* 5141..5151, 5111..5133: 0.72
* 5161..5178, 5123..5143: 0.41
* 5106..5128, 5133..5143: 0.27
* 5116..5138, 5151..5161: 0.47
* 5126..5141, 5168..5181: 0.46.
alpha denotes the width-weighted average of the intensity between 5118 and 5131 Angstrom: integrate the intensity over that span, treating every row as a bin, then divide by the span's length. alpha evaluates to 14.2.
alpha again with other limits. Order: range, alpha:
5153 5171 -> 14.8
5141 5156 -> 14.5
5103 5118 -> 13.7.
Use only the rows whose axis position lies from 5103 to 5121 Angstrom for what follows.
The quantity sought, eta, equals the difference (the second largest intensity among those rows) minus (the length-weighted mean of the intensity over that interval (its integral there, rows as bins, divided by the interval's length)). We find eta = 0.42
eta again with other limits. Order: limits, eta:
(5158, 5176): 0.57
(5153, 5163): 0.10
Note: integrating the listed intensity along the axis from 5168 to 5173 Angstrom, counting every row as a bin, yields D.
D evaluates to 76.4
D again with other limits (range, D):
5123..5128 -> 71.9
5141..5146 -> 70.3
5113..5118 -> 70.0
